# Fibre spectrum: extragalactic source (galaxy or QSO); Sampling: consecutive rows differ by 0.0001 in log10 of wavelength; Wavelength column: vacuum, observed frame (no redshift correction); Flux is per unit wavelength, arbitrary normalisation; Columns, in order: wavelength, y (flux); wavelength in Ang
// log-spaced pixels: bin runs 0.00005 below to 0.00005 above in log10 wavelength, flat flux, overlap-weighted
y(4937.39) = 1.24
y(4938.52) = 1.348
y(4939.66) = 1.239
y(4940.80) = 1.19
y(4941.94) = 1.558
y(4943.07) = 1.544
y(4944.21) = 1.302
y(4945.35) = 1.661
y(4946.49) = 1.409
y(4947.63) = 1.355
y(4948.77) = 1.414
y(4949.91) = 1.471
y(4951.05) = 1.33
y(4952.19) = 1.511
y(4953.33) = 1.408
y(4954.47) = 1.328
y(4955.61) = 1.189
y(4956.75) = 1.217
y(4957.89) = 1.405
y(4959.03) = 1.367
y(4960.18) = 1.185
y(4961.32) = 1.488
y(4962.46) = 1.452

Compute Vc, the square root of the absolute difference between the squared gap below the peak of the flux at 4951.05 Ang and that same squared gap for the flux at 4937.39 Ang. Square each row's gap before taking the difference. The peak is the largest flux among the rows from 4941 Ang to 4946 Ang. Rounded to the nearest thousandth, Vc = 0.260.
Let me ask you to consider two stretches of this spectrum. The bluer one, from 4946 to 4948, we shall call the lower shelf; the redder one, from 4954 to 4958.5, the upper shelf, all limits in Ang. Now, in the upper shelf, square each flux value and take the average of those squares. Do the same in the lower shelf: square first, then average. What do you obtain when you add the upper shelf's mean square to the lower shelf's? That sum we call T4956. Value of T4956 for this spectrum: 3.57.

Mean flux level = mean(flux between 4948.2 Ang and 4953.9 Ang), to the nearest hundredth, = 1.43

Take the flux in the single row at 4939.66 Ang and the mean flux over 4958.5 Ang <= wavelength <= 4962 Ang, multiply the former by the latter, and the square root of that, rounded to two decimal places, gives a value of 1.29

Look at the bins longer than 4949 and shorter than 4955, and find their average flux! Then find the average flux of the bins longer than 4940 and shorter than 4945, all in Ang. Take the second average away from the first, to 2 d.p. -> 0.01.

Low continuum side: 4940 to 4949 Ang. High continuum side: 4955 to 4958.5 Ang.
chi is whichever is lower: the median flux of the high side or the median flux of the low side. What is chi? 1.22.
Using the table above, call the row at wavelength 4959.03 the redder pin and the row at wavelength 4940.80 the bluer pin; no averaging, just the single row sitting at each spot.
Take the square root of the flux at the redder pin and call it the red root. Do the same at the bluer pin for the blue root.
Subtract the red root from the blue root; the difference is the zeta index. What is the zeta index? -0.078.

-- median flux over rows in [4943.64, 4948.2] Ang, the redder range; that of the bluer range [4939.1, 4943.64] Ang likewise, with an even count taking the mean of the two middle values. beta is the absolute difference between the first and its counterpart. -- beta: 0.01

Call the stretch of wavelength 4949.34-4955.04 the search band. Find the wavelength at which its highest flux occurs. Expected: 4952.19 Ang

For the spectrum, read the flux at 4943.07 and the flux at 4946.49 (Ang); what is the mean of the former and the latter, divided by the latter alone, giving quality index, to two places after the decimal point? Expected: 1.05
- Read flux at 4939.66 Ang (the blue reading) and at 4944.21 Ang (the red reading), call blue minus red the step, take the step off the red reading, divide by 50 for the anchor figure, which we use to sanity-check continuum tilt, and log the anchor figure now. 0.027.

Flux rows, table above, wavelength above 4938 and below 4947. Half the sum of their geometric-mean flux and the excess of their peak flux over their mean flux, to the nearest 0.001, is 0.826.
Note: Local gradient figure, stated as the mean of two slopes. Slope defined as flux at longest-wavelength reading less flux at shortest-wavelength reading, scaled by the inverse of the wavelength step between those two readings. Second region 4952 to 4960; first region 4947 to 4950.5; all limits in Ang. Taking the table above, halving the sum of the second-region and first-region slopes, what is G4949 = 0.01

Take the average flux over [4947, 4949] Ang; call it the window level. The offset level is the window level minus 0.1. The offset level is 1.28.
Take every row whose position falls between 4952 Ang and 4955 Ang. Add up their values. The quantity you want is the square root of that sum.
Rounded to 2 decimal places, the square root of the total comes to 2.06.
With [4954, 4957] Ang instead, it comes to 1.93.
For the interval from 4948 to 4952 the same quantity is 2.05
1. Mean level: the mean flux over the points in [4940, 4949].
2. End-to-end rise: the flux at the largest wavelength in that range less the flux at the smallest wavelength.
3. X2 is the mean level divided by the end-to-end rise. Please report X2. 6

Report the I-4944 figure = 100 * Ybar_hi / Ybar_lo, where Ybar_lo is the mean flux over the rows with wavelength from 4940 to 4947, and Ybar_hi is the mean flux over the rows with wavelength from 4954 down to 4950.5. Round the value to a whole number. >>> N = 98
